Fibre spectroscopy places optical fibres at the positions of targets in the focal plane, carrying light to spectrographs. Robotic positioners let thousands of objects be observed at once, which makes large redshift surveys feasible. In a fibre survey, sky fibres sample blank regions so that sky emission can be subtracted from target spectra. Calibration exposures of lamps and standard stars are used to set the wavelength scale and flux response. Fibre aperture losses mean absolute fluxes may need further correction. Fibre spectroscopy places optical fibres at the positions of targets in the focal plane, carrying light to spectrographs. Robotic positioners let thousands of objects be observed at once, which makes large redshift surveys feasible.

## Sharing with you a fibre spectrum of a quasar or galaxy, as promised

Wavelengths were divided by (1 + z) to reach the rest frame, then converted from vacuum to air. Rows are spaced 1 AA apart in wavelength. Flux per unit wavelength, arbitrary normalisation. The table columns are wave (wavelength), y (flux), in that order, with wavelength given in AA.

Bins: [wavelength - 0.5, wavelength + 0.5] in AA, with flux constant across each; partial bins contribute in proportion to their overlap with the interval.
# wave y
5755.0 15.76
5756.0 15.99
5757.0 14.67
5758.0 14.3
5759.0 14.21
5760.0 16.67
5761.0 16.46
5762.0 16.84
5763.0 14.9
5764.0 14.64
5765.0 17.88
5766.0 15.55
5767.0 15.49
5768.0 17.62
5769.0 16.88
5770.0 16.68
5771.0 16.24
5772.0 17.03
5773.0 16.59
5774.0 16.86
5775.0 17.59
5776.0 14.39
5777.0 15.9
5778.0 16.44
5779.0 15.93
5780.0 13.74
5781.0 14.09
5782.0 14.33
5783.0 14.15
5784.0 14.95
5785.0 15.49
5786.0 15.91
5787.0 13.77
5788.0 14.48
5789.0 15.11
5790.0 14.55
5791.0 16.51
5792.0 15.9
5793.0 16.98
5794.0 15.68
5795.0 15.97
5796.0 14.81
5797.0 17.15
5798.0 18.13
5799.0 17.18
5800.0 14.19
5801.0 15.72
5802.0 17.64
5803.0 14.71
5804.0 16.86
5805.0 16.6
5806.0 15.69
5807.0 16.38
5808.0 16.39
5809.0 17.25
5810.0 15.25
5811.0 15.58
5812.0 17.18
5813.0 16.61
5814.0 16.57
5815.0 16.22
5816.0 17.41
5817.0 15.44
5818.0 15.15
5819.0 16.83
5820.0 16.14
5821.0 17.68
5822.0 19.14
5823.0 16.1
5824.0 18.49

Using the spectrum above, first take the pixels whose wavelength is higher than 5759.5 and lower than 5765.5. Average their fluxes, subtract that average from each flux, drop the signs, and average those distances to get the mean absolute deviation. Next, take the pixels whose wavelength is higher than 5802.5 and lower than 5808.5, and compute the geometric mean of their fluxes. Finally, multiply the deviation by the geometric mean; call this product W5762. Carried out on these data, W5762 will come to 15.7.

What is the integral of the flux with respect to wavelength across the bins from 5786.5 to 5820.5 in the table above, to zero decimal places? 546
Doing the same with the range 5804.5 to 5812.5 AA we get 130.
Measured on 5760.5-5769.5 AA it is 146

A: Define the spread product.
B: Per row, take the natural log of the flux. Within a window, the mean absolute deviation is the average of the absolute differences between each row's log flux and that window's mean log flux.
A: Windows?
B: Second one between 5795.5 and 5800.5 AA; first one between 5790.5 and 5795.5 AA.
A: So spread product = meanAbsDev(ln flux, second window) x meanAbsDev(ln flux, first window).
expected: 0.0024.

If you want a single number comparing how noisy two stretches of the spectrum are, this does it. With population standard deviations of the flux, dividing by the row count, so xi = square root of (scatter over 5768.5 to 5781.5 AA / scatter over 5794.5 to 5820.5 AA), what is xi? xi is 1.1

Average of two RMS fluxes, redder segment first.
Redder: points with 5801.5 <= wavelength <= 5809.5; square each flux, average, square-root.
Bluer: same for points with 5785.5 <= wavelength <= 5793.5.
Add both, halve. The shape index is 15.9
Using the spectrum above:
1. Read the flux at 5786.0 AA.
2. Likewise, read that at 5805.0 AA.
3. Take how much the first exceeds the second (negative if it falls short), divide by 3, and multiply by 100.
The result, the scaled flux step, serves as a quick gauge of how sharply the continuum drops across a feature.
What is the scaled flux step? -23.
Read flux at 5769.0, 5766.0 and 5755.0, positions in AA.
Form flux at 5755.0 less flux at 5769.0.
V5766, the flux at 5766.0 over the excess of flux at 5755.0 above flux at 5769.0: -14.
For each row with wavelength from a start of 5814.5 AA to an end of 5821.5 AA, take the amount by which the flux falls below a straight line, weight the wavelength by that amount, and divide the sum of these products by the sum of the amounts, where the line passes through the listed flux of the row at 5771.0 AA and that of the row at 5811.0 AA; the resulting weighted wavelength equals 5818.6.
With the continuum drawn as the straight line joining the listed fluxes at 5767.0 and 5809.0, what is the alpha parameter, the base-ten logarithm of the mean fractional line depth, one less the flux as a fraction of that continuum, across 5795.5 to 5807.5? -1.40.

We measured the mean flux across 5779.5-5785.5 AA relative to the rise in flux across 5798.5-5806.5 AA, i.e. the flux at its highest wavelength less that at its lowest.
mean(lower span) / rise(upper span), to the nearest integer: -10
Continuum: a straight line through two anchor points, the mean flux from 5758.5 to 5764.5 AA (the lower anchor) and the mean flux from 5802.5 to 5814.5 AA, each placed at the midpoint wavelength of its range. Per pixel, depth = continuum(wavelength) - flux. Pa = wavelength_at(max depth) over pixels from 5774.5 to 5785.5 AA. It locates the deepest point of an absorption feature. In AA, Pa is 5780.0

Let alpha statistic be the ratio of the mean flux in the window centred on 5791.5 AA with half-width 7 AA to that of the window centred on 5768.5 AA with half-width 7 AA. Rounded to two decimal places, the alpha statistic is 0.96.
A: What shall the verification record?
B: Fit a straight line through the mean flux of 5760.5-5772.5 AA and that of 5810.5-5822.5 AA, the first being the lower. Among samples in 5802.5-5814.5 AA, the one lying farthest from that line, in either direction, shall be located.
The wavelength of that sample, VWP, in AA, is 5803.0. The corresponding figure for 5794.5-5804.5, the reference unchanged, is 5800.0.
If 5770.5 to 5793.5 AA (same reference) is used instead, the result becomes 5787.0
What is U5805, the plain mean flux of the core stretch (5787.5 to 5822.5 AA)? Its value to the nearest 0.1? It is 16.3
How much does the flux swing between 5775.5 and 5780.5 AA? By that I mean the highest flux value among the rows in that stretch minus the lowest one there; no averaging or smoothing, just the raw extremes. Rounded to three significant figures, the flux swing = 2.70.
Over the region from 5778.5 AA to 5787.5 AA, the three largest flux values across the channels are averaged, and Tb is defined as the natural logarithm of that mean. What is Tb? 2.76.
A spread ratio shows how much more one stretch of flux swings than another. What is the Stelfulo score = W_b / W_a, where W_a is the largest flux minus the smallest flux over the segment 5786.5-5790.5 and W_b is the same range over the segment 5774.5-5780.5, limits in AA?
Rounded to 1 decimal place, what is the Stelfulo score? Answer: 2.9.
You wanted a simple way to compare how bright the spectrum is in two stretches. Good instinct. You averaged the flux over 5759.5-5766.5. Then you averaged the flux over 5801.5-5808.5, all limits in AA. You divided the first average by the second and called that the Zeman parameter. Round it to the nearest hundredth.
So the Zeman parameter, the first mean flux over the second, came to 0.99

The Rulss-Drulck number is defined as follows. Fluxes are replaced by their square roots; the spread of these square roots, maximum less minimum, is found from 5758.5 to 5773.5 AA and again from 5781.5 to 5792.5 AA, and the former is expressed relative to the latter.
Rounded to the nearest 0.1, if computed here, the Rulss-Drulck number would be 1.3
